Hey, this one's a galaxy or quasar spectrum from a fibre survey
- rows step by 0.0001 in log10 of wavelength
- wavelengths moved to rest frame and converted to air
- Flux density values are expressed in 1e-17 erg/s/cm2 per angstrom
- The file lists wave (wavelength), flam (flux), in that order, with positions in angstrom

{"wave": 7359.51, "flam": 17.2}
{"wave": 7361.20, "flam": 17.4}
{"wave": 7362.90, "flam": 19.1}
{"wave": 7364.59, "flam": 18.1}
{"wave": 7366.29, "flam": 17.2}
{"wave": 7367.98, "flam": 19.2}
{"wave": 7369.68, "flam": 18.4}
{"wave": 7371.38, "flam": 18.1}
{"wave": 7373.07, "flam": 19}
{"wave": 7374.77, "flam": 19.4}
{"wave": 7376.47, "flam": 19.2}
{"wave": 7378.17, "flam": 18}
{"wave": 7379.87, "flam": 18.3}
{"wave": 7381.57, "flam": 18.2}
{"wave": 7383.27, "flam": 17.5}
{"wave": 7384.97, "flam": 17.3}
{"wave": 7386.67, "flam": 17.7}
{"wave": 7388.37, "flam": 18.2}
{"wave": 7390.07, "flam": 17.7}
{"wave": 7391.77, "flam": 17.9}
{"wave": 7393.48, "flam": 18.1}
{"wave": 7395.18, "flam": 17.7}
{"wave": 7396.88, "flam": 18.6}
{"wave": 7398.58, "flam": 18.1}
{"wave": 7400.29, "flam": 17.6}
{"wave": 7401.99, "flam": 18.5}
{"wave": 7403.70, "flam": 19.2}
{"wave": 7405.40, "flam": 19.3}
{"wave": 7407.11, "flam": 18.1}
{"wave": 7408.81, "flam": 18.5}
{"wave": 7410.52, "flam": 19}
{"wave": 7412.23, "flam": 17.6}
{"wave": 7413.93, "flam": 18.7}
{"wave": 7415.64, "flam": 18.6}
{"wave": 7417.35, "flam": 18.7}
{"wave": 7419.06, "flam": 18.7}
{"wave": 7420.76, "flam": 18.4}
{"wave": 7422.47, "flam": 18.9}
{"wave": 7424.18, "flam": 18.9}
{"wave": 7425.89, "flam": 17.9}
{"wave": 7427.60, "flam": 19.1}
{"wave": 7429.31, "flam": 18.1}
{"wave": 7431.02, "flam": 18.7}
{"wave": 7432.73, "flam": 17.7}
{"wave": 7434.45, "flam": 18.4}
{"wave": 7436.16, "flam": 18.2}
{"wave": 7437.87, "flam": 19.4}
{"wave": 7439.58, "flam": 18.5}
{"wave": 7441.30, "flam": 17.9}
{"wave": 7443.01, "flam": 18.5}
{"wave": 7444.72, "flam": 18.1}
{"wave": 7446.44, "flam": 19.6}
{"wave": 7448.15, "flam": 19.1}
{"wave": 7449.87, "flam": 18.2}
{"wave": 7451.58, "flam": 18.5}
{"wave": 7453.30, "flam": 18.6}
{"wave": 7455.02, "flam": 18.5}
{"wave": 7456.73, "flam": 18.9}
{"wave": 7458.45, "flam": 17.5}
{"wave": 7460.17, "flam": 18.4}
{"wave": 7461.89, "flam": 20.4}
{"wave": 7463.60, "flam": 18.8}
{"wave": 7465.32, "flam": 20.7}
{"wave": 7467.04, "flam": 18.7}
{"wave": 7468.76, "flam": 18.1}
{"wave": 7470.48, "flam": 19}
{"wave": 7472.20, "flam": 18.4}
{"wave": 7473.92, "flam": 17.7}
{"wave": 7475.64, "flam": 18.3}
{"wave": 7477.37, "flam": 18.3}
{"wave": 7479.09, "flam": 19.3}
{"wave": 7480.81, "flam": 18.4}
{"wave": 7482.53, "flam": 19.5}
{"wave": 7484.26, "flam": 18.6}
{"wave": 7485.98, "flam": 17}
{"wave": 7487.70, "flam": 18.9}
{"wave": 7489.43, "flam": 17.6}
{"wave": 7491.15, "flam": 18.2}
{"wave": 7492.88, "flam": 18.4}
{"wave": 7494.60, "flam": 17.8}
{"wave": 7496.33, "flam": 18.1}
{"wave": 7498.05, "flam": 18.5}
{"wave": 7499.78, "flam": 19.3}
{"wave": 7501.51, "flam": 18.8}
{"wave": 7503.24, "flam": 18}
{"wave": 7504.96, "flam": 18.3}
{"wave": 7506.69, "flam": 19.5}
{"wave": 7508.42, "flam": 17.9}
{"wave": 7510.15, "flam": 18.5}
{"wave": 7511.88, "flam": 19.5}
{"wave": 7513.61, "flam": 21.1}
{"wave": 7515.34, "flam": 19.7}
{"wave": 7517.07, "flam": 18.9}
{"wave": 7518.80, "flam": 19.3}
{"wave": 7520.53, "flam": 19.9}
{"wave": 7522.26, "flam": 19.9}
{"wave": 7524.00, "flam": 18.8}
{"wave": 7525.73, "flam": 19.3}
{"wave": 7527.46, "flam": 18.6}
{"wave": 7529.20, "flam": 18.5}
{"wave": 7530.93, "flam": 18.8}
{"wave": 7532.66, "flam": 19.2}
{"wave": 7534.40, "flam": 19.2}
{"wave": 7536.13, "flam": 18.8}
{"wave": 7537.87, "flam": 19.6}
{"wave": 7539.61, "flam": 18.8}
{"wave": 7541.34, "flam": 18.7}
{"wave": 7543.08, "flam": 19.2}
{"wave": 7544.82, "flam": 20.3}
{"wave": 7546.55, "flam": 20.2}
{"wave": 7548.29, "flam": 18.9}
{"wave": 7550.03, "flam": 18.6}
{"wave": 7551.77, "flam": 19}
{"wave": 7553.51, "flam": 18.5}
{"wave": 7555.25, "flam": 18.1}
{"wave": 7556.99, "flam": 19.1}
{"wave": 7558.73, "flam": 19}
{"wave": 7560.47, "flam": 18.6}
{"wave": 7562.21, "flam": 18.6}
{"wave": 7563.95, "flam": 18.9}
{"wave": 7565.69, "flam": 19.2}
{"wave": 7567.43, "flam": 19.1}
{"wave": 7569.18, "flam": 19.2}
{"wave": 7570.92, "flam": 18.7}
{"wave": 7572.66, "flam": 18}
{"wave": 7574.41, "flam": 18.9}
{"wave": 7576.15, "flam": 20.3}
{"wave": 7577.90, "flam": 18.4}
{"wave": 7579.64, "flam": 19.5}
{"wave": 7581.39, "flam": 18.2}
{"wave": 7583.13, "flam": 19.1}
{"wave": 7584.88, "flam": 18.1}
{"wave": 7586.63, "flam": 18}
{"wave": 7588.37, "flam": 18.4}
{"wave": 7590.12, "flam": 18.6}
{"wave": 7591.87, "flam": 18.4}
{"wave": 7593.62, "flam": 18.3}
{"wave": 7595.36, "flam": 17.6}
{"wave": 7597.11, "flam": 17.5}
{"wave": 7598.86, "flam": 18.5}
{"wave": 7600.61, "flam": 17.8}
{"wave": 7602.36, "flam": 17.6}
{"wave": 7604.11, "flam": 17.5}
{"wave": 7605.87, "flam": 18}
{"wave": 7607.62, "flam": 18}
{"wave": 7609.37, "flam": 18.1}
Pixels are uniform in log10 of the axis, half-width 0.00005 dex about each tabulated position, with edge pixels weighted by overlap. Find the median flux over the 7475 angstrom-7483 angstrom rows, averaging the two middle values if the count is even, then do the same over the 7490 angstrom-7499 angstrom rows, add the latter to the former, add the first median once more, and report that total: 55.0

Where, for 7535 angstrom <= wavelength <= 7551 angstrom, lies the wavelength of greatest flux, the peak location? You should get 7544.82 angstrom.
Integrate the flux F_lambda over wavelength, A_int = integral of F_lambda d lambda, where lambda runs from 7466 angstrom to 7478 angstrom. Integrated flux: 221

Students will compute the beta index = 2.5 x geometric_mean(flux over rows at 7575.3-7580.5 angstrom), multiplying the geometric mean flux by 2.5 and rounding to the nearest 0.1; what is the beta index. 48.5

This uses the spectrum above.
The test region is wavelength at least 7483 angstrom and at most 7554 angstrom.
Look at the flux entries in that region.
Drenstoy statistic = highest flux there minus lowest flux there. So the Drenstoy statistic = 4.1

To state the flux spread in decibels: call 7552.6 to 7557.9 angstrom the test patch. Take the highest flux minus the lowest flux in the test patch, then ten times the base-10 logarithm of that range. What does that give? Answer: 0.0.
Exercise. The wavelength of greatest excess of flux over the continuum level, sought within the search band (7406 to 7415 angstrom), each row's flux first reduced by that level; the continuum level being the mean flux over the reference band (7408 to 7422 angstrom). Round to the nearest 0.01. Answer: 7410.52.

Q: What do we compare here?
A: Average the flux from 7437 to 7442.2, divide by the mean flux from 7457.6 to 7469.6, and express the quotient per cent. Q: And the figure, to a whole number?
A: 98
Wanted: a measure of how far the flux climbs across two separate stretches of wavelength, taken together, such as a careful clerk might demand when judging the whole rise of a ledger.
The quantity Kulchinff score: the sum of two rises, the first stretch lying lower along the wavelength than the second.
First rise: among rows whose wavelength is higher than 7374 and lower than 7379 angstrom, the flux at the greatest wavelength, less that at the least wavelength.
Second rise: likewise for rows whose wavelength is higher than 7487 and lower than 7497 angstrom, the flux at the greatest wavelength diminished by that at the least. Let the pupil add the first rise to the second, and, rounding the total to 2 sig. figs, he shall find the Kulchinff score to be -2.2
